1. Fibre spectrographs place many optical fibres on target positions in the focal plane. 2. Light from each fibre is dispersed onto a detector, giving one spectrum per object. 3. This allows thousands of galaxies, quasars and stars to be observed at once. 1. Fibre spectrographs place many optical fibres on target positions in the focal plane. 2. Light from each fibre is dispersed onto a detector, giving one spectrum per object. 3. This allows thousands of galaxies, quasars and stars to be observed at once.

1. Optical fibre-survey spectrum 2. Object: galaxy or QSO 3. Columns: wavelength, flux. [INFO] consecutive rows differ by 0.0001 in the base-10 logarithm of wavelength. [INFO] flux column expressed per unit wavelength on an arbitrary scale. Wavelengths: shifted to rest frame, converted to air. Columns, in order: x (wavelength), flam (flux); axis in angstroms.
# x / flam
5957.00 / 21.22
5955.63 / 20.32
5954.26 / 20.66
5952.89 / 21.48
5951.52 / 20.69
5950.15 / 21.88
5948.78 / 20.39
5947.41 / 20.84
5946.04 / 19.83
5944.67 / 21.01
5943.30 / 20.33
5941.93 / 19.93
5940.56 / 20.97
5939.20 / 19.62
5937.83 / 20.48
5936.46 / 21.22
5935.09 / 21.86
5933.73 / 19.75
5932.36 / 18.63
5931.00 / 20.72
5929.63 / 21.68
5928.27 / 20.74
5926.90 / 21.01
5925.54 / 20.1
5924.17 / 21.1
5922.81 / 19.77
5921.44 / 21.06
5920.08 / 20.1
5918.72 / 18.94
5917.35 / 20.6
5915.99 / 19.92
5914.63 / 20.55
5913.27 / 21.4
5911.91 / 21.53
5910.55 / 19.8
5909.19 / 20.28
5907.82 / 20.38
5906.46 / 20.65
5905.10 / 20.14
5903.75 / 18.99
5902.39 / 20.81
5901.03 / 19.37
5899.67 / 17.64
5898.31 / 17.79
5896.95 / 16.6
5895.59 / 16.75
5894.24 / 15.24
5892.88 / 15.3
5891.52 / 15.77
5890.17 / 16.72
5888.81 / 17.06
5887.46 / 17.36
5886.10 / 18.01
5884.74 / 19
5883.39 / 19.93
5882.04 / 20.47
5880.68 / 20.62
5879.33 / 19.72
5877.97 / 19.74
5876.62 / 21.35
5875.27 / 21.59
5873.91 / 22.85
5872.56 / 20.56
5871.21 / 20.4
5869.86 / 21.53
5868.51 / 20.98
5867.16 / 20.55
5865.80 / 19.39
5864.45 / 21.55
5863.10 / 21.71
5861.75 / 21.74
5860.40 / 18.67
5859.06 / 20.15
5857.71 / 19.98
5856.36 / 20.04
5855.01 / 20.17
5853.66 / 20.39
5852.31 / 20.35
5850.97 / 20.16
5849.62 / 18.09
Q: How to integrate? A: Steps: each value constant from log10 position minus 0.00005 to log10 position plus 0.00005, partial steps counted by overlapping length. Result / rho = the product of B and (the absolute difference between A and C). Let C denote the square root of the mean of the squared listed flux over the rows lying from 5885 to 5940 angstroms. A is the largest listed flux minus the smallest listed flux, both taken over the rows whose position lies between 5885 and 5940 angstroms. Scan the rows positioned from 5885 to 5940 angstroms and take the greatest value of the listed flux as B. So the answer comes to 281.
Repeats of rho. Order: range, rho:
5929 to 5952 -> 380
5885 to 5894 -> 252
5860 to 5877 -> 385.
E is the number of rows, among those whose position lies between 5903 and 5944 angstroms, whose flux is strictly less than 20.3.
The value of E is 13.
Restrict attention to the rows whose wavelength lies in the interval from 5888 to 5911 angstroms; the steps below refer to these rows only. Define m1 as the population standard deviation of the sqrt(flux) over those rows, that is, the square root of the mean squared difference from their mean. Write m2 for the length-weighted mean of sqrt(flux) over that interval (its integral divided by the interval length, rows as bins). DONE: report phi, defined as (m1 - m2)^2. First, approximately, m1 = 0.22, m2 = 4.26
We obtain 16.3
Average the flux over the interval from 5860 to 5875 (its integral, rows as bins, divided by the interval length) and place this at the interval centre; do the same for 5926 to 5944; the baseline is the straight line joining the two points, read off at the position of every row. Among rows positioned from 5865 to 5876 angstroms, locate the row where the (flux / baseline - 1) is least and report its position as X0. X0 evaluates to 5865.80 angstroms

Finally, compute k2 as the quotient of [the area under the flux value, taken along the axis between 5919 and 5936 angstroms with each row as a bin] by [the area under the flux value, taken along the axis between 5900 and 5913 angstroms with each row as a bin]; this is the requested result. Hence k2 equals 1.3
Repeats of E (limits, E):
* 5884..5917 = 18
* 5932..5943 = 4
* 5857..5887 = 9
